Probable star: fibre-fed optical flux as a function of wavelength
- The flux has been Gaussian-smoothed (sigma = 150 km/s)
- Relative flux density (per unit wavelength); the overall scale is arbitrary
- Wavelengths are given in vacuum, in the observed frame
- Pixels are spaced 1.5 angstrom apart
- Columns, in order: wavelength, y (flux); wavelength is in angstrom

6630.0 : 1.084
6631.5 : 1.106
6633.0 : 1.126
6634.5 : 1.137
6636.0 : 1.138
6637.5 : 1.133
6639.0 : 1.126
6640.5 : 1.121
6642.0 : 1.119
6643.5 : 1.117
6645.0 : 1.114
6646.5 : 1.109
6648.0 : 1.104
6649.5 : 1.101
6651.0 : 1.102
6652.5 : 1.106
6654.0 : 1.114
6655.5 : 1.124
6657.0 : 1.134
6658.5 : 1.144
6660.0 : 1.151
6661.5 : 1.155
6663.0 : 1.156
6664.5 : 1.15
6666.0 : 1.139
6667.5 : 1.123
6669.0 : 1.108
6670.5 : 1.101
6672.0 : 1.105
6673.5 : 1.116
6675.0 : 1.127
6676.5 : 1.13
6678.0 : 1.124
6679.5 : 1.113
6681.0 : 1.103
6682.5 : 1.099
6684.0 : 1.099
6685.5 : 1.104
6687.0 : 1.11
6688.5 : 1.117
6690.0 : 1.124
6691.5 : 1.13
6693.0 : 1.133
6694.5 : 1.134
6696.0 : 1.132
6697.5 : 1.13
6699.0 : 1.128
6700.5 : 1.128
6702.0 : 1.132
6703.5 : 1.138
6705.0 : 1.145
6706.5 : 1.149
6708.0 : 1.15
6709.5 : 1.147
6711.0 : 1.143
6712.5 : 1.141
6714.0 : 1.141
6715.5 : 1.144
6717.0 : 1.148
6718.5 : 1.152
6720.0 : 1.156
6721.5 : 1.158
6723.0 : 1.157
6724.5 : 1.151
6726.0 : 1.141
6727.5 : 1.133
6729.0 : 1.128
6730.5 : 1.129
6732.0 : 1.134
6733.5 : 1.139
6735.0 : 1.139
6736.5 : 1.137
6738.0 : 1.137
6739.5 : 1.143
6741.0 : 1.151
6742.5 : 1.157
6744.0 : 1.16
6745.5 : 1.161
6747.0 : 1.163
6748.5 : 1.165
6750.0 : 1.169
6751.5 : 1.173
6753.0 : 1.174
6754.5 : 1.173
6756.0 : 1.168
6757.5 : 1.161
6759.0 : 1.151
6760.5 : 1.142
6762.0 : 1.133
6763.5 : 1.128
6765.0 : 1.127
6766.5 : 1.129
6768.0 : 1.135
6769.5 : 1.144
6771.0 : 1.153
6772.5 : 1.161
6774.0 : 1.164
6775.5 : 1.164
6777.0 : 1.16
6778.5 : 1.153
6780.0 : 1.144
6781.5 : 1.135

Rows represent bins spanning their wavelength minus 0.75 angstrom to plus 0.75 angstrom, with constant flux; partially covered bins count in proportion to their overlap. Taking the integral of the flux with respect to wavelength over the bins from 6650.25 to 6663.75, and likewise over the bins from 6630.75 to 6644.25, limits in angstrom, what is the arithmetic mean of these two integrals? 15.2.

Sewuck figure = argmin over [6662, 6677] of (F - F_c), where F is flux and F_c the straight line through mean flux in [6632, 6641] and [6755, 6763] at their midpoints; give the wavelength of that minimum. 6670.5 angstrom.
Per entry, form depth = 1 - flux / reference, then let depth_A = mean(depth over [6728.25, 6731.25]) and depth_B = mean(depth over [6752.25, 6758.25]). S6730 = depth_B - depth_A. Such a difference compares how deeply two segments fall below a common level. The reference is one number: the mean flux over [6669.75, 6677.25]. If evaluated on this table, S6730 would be -0.036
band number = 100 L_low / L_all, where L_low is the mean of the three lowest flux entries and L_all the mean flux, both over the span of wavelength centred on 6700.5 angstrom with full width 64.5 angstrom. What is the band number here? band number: 97.3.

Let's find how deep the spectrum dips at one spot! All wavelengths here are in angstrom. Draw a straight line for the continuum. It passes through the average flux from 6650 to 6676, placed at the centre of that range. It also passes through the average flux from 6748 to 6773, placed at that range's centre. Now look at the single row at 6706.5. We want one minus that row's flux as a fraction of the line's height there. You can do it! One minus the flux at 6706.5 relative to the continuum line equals -0.010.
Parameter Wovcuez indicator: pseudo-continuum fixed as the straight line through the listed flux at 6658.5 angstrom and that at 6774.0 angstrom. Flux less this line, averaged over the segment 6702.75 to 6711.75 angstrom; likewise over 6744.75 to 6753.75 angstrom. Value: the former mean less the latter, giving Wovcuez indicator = -0.015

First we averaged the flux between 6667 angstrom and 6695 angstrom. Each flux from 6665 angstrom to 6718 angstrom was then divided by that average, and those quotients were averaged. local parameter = 1.01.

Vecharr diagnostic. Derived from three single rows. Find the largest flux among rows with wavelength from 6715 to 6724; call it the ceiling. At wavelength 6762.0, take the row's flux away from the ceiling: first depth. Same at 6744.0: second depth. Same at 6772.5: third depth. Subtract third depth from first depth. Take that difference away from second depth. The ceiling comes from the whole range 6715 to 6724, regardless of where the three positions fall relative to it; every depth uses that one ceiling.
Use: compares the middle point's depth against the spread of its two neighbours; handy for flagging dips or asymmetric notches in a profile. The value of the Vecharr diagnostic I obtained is -0.030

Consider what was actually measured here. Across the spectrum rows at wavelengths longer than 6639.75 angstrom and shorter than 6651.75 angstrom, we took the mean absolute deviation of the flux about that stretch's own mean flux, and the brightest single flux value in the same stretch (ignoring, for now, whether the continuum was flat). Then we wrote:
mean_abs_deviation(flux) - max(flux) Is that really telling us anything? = -1.11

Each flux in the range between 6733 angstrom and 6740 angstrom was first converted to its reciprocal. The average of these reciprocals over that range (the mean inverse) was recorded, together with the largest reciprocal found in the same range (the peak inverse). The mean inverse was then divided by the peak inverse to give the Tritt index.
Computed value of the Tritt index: 0.998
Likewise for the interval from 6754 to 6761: 0.985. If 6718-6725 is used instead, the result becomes 0.997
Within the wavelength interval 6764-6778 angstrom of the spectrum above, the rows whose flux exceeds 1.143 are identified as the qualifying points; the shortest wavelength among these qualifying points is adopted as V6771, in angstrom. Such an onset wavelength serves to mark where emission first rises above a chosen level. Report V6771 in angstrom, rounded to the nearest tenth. 6769.5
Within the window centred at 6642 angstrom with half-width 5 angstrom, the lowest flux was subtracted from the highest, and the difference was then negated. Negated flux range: -0.024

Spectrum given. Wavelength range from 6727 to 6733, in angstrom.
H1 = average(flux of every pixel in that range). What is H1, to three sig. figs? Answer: 1.13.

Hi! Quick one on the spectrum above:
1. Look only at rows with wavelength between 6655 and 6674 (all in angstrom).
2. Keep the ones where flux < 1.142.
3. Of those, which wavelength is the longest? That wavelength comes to 6673.5 angstrom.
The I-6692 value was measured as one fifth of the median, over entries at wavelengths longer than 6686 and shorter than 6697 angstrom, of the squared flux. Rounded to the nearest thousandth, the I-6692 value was 0.255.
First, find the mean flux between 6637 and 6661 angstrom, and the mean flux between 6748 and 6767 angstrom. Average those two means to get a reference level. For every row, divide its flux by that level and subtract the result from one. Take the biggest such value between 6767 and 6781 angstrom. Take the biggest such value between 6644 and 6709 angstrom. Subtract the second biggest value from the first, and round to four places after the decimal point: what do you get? -0.0317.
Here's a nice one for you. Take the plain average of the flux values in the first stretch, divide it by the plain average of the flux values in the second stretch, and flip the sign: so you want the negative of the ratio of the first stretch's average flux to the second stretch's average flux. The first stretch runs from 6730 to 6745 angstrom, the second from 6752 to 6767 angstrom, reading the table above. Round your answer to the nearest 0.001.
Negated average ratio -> -0.995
